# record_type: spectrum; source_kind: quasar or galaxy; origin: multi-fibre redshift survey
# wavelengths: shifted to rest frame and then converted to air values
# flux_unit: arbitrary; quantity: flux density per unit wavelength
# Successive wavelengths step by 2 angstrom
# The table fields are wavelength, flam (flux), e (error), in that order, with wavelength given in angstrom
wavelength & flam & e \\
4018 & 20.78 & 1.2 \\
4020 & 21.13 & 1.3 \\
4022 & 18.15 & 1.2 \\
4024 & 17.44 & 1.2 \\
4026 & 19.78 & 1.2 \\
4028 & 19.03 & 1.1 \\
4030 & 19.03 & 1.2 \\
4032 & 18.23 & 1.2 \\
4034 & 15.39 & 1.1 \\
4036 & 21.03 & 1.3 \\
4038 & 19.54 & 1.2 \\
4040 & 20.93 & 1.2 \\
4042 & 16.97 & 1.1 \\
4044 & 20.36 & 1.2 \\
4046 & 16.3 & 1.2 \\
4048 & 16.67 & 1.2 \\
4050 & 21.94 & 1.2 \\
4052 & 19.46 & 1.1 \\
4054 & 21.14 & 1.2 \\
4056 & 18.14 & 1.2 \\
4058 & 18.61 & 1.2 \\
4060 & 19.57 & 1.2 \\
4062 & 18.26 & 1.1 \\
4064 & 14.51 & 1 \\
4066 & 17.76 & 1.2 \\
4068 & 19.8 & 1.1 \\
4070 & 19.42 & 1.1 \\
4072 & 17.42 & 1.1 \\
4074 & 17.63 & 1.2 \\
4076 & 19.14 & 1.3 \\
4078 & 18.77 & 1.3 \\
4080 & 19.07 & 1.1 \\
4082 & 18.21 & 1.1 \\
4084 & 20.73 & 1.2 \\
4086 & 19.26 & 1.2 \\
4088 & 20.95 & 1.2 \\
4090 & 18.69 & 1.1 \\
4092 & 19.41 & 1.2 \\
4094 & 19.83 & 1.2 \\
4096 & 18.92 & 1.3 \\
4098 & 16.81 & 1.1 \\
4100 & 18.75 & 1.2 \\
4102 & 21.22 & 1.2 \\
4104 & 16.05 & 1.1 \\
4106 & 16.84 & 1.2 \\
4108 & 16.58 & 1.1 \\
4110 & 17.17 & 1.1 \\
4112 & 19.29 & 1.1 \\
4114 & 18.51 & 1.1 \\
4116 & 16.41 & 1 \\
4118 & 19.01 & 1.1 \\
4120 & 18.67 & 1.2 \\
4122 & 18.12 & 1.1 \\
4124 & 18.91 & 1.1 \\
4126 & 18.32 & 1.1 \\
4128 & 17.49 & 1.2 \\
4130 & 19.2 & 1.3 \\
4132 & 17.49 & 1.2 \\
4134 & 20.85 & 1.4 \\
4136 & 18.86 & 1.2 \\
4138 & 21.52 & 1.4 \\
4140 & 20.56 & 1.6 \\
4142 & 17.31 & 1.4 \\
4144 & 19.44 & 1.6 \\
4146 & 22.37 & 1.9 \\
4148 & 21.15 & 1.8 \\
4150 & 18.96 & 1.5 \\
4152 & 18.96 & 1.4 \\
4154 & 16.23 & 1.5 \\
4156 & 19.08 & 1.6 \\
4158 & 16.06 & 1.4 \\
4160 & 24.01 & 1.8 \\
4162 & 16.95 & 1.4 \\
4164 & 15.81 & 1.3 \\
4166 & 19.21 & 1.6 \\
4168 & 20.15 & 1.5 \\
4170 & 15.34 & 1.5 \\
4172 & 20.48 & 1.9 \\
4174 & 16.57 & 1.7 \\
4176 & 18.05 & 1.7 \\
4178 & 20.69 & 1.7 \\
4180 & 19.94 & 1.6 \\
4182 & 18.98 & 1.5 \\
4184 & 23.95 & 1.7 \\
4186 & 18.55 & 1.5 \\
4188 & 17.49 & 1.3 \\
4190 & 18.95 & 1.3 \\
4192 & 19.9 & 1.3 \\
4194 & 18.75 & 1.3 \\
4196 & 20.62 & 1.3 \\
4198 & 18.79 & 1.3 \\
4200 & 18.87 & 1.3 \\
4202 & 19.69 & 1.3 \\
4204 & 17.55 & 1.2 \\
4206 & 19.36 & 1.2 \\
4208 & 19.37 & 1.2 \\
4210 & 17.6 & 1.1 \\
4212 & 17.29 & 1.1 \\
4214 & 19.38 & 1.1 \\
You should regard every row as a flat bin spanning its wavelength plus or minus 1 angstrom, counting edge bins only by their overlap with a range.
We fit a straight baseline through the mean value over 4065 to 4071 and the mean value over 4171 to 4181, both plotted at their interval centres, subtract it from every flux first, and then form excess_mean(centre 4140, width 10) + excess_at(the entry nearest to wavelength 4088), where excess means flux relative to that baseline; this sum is 2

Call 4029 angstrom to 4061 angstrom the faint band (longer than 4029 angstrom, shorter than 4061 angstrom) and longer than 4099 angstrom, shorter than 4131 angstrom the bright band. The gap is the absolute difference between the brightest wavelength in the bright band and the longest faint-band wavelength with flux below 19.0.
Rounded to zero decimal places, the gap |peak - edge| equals 44 angstrom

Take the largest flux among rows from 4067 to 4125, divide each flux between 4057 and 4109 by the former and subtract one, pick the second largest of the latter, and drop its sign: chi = 0.013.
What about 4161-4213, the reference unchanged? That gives 0.025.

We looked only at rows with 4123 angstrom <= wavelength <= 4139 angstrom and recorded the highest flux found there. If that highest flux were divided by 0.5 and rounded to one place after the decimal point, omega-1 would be 43.0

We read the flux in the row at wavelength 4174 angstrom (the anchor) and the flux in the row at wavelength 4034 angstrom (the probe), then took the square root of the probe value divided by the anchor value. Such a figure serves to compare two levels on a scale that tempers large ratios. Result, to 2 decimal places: 0.96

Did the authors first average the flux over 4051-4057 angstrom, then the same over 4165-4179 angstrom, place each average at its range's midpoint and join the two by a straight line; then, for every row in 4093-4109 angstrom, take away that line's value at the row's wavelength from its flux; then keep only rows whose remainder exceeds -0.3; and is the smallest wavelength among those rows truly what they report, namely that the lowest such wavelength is 4094 angstrom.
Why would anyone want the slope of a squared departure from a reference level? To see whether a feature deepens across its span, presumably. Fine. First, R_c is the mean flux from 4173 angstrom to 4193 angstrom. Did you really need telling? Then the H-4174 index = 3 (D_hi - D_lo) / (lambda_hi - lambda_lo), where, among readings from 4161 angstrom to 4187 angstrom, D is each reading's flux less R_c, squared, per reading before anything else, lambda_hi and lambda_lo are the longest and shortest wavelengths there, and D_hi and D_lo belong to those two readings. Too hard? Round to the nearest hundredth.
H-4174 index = -0.62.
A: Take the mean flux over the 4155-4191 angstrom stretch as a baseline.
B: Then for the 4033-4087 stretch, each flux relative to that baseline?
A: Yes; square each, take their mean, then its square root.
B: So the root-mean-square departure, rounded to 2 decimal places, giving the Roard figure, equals 1.77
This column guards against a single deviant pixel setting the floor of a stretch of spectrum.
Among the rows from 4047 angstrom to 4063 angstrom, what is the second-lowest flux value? 18.14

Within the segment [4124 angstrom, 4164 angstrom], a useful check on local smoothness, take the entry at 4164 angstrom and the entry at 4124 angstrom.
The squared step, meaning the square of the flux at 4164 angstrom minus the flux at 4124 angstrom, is 10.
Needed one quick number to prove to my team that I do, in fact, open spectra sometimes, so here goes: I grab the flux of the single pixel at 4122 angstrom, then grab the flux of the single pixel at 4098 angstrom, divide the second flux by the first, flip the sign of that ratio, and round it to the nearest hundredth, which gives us -0.93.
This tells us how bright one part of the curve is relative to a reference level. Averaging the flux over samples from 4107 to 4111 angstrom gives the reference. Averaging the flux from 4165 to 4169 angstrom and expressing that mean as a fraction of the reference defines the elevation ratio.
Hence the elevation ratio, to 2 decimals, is 1.17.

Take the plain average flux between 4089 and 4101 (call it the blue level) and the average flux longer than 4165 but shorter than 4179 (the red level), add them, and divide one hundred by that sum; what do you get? 2.68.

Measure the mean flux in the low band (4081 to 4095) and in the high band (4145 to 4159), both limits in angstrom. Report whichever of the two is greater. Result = 19.6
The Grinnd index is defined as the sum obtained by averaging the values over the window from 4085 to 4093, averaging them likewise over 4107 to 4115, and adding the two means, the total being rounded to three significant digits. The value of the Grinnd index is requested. 37.5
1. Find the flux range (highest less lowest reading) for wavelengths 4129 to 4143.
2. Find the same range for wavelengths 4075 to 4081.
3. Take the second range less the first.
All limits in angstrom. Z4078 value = -3.8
